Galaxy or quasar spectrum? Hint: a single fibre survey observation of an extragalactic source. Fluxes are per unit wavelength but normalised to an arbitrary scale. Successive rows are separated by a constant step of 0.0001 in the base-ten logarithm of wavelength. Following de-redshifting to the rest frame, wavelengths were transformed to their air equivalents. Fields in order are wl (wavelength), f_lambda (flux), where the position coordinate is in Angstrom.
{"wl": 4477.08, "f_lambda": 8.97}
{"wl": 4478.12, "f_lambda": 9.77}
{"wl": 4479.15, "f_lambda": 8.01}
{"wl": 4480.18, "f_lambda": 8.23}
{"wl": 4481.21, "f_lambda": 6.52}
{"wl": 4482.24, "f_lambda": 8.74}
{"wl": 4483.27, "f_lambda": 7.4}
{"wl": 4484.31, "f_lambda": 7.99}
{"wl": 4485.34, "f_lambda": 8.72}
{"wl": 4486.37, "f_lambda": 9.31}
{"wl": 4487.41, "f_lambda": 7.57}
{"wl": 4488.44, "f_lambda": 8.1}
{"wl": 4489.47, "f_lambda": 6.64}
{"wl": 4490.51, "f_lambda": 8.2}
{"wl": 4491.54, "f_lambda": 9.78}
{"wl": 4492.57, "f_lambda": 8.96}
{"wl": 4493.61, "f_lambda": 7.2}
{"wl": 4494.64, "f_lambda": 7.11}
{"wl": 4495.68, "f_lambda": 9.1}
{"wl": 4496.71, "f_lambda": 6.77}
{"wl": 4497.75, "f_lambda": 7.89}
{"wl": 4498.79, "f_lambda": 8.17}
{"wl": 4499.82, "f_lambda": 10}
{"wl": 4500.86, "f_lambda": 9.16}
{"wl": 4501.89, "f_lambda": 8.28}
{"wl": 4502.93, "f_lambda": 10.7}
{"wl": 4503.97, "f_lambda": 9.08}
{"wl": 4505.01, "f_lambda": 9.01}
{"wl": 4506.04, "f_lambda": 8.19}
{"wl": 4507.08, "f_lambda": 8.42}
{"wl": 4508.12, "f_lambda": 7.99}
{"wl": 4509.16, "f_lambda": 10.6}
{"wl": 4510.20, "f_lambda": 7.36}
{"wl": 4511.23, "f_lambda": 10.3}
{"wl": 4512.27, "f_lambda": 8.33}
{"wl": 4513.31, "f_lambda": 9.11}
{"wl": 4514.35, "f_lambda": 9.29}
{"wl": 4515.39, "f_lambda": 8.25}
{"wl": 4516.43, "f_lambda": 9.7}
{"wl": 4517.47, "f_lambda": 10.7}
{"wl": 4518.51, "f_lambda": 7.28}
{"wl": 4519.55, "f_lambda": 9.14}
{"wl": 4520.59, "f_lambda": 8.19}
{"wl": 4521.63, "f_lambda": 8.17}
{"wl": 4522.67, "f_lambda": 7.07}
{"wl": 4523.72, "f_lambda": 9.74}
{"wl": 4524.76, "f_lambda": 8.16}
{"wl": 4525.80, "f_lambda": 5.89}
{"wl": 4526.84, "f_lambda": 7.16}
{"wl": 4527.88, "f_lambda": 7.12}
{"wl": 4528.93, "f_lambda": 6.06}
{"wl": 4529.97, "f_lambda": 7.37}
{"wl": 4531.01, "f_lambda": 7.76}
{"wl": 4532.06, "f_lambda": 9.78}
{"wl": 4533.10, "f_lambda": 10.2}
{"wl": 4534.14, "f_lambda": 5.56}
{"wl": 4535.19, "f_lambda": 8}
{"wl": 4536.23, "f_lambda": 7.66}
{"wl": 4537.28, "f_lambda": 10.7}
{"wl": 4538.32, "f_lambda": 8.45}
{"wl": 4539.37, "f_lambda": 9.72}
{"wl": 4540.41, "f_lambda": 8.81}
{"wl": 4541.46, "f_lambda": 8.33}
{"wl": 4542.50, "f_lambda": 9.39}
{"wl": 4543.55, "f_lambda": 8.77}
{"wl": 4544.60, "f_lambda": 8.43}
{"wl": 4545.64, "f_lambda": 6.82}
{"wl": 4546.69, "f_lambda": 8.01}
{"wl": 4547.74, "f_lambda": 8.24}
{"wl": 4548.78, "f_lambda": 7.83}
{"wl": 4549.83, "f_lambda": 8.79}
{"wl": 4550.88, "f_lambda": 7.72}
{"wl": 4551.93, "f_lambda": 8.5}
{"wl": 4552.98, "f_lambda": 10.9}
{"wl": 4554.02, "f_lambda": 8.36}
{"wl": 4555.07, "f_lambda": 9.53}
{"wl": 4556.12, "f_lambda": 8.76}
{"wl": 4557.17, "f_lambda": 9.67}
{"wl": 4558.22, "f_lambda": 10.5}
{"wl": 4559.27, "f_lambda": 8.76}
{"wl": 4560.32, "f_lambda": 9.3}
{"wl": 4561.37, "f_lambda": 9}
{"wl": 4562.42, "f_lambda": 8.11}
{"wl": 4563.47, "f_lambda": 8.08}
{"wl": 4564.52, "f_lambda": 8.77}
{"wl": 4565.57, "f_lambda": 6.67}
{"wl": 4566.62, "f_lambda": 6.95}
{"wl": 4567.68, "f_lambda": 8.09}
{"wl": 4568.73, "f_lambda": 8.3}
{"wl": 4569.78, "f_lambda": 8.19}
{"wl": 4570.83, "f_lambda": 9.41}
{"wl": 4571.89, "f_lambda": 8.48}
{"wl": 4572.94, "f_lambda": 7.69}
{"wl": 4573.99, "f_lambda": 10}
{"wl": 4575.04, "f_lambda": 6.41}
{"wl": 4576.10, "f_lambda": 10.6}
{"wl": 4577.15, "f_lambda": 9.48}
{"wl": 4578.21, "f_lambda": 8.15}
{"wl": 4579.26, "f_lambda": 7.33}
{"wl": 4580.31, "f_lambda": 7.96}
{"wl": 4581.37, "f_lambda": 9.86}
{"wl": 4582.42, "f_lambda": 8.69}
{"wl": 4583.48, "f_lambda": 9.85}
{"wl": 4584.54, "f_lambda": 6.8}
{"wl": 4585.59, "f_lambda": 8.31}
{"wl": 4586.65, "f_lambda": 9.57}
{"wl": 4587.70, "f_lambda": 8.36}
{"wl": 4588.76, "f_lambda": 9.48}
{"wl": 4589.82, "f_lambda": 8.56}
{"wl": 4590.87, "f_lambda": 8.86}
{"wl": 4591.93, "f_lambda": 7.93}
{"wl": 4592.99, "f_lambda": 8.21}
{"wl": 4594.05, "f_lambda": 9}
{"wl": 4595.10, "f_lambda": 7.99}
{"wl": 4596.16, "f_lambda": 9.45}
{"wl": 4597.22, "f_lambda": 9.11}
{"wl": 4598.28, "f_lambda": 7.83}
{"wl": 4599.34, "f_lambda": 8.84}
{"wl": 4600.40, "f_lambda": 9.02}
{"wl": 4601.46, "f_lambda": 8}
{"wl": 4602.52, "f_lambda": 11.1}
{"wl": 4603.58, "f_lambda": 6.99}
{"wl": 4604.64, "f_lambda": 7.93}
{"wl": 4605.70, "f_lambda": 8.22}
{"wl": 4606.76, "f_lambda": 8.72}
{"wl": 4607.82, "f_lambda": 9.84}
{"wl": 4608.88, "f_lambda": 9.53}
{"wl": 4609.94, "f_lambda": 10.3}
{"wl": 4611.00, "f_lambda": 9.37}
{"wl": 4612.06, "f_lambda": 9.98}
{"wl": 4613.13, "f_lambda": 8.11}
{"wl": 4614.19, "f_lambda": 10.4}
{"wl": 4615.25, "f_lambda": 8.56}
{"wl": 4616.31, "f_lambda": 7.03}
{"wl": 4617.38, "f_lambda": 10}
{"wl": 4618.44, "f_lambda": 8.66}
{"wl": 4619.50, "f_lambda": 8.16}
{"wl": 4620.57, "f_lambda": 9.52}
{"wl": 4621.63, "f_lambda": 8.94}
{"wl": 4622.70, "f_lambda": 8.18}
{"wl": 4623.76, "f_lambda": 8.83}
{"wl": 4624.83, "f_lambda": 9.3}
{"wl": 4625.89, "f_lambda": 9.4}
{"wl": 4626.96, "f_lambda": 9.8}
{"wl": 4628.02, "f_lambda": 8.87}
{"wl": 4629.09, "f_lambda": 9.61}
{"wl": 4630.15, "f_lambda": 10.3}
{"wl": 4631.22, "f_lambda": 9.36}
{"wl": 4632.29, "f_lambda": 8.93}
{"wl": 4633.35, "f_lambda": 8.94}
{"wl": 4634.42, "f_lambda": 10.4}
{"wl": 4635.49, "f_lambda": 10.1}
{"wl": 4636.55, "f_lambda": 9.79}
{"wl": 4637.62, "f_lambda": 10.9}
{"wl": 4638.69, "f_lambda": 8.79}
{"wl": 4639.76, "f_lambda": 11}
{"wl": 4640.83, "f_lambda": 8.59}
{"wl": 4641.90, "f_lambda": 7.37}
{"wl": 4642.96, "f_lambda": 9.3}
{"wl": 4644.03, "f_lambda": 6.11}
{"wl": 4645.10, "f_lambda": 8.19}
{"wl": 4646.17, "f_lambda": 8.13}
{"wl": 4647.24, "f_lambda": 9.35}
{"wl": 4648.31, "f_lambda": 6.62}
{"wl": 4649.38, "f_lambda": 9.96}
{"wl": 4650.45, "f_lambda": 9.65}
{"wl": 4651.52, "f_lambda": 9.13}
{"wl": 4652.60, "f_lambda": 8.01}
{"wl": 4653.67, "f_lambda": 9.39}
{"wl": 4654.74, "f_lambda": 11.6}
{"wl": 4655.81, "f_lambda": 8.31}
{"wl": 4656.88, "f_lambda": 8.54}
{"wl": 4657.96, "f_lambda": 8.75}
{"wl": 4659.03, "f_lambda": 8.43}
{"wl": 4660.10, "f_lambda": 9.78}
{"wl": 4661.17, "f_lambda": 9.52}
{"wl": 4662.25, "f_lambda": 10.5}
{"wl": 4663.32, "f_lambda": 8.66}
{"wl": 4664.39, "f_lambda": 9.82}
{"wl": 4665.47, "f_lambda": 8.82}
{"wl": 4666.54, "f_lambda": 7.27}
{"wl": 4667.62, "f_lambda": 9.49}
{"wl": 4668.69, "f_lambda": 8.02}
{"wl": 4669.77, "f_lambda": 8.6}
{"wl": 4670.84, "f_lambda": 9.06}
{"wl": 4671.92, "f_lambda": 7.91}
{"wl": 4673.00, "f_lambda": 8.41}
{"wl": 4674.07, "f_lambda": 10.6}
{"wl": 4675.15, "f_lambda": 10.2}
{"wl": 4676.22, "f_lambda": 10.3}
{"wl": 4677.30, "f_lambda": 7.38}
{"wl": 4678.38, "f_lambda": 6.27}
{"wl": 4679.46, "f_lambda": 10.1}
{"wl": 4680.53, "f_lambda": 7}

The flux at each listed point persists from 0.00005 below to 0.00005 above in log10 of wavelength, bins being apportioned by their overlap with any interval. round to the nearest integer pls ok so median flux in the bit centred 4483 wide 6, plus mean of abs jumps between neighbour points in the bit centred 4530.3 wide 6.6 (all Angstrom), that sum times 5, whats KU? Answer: 46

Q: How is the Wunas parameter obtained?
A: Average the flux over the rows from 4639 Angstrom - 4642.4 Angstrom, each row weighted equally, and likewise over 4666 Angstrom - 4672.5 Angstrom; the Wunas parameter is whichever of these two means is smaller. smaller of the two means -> 8.39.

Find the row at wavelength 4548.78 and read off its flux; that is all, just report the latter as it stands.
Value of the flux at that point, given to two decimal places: 7.83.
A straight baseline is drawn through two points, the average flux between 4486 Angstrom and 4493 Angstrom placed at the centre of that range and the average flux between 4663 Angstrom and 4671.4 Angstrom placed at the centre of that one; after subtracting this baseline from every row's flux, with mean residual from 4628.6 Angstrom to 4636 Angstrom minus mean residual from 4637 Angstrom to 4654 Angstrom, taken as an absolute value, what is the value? 0.9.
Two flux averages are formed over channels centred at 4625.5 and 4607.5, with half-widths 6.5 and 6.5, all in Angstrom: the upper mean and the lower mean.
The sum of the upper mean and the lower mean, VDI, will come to 18.2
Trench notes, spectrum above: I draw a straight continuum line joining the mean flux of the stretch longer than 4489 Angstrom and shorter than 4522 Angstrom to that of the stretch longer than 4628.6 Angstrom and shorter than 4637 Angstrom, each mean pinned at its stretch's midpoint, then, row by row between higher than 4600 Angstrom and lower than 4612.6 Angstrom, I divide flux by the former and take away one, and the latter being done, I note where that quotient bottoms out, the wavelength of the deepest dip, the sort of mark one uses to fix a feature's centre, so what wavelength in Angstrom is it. 4603.58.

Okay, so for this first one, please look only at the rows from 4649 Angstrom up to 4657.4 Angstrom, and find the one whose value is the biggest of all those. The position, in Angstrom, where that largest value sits 4654.74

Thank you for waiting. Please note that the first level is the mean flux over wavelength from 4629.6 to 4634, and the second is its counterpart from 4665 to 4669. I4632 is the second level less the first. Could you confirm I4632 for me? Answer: -1.0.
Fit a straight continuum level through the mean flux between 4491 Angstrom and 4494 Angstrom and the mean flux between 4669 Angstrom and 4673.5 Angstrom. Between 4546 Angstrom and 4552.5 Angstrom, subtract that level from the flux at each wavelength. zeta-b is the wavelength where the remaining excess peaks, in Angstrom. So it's 4549.83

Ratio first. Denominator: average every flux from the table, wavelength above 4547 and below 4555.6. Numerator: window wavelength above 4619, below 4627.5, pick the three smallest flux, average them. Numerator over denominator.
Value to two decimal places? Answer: 0.96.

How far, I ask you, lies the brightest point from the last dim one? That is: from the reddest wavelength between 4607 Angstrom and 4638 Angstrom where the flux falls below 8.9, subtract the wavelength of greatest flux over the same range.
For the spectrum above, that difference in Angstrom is -9.6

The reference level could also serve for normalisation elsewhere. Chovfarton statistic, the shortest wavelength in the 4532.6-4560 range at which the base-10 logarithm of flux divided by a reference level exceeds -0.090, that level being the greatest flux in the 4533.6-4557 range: 4533.10 Angstrom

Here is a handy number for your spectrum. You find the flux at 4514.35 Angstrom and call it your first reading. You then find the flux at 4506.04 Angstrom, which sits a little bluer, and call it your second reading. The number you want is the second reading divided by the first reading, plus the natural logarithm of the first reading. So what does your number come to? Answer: 3.11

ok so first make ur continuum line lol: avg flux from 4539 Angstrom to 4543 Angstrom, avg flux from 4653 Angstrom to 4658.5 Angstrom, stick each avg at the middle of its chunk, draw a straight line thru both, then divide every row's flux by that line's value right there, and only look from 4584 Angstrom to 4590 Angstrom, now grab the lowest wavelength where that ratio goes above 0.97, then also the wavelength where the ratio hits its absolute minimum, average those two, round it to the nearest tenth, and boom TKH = 4585.6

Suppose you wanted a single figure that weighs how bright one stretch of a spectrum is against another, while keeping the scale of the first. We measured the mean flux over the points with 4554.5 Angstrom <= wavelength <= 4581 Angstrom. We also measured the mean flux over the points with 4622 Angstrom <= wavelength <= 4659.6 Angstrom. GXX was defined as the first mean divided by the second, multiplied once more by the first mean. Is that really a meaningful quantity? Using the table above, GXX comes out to 8.1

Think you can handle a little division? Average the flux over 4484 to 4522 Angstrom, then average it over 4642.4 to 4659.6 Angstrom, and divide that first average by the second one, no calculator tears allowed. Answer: 0.99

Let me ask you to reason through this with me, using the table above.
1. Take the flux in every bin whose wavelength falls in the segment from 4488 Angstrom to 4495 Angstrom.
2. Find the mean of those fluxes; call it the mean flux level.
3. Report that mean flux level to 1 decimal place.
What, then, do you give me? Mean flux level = 8.0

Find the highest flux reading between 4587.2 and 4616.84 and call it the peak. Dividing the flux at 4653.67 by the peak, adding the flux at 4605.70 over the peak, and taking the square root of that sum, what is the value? 1.26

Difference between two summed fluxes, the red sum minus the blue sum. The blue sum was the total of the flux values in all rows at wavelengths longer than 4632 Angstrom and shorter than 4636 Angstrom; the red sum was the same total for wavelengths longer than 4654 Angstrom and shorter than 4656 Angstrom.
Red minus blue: -18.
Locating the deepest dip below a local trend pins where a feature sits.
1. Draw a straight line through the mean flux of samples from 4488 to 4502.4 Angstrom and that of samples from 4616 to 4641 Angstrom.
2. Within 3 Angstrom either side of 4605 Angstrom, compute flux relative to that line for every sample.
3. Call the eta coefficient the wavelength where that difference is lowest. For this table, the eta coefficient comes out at 4603.58 Angstrom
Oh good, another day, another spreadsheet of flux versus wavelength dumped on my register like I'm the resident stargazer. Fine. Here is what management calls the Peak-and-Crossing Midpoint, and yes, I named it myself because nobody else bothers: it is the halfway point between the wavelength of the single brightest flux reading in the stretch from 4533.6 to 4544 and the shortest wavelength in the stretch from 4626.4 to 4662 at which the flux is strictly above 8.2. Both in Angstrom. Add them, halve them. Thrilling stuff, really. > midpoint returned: 4582.1 Angstrom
